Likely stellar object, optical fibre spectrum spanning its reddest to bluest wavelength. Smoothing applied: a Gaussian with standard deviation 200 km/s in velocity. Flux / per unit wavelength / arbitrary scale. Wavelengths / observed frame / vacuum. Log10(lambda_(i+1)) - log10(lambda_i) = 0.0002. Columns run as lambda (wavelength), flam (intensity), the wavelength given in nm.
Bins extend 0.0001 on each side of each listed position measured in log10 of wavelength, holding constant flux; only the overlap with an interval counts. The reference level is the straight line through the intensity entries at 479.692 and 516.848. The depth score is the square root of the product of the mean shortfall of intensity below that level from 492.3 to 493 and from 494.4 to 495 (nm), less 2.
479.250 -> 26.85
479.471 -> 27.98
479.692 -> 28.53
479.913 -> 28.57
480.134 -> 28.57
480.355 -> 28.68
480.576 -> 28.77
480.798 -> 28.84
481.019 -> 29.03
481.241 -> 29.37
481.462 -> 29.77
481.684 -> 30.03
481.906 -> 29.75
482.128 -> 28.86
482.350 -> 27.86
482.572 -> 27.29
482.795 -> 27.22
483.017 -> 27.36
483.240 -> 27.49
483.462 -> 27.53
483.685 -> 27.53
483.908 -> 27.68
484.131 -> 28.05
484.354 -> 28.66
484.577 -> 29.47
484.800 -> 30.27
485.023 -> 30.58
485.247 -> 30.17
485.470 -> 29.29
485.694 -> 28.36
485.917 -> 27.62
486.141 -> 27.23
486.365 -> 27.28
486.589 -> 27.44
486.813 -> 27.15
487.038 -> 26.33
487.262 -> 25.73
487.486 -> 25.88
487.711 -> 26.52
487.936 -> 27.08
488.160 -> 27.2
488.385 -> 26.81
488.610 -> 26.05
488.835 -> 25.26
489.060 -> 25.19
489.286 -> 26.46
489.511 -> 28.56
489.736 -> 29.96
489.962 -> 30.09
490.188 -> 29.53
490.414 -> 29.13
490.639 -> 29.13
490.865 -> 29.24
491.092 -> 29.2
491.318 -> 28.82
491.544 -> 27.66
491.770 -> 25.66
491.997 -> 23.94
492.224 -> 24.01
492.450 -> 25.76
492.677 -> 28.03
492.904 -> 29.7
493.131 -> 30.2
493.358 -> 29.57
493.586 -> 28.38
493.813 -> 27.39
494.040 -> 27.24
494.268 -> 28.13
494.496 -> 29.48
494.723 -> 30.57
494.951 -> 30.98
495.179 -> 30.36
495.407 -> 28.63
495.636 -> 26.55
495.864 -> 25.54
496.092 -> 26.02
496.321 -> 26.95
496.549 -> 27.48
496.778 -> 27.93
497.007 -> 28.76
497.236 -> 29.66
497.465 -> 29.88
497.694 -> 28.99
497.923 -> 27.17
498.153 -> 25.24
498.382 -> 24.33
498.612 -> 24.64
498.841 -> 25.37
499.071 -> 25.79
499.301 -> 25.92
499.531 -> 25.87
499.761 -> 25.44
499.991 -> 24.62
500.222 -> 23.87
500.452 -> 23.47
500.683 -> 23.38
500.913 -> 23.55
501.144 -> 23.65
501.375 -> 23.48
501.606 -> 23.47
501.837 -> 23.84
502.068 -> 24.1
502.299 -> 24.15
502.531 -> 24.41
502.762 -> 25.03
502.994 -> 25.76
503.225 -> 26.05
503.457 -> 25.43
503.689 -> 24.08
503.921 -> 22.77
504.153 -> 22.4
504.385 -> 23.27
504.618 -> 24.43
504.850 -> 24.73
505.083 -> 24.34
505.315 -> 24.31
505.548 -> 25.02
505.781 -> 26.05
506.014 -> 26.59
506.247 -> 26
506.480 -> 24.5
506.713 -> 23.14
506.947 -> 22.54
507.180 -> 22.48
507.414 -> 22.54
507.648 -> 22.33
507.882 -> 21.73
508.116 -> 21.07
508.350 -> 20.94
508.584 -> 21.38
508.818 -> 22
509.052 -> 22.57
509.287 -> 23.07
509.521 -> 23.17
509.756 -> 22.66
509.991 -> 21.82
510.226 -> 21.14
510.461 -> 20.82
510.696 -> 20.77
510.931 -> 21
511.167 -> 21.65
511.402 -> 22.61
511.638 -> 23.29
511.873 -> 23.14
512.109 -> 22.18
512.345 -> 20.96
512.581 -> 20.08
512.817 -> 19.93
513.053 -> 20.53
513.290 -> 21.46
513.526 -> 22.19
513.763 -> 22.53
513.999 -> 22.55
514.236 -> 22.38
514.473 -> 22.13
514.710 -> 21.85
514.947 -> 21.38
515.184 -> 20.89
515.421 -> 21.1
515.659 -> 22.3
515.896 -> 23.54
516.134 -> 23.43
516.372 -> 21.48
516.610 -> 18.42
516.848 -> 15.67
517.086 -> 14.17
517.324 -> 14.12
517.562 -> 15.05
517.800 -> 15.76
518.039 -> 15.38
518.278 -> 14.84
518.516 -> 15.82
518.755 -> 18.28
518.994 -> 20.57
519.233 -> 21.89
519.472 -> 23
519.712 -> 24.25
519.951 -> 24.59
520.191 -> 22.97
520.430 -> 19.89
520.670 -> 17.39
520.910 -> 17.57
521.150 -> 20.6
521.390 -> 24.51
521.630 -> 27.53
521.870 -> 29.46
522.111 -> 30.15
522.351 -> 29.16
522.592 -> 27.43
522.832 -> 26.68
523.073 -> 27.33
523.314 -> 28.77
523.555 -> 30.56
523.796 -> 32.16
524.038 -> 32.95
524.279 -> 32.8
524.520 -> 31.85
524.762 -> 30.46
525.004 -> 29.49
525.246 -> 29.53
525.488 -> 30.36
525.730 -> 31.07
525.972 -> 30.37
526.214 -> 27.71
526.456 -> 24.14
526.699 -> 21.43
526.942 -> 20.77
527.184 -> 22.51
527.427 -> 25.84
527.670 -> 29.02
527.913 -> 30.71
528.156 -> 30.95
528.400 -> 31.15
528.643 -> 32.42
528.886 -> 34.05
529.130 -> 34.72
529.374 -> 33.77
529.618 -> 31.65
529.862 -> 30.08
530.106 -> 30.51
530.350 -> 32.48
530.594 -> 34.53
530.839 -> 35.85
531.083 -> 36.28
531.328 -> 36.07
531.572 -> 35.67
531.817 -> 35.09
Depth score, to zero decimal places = 3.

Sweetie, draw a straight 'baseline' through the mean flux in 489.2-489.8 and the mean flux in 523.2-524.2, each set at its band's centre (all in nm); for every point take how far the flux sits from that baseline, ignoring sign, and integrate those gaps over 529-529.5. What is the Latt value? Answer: 1.3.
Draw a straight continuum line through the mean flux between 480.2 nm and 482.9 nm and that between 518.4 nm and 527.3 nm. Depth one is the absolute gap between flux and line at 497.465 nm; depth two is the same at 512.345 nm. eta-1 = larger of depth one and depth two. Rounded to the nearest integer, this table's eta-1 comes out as 6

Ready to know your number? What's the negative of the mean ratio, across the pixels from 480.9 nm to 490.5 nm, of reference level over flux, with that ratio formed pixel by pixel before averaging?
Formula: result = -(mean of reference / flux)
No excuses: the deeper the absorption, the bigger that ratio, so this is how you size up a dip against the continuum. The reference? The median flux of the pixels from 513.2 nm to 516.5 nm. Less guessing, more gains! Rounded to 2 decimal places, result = -0.79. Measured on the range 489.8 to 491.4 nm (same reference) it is -0.76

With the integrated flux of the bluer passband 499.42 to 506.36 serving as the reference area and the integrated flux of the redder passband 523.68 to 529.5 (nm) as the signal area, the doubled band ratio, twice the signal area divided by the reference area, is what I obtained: 2.0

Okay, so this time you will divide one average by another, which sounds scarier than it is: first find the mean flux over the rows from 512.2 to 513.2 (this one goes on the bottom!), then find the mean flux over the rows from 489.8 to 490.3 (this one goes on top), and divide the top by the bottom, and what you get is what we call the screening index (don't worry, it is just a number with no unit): 1.46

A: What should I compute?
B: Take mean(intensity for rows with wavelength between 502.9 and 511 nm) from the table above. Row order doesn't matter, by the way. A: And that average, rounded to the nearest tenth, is 23.2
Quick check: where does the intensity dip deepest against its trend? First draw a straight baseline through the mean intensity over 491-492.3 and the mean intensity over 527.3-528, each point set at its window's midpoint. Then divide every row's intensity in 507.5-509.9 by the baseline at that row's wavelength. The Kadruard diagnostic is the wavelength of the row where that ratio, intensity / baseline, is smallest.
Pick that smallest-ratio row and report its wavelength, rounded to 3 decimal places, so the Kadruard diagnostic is 508.350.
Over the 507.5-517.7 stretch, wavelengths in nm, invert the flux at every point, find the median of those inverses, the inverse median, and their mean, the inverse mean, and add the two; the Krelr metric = 0.094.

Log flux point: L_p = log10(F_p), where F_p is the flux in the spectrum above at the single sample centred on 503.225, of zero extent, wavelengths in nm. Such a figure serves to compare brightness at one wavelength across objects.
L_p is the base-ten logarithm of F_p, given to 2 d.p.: 1.42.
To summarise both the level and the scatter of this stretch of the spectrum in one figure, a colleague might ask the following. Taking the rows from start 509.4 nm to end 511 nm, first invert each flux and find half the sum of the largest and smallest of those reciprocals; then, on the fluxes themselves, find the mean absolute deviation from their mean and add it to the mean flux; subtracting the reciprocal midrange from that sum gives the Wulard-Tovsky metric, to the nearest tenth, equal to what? 22.4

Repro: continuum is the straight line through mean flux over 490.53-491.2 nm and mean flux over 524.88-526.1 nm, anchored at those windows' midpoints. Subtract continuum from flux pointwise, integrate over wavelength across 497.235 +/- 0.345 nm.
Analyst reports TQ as 0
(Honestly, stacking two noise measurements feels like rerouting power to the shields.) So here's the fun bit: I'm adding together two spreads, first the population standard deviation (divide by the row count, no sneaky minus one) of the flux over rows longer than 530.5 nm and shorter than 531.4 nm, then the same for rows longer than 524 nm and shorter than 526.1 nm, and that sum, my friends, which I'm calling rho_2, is 1.9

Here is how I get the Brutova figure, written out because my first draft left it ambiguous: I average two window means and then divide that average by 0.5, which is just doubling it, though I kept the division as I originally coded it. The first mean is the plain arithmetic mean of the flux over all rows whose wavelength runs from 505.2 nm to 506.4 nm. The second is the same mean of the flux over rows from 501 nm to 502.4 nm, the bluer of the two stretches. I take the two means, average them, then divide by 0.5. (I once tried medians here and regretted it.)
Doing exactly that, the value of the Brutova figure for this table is 49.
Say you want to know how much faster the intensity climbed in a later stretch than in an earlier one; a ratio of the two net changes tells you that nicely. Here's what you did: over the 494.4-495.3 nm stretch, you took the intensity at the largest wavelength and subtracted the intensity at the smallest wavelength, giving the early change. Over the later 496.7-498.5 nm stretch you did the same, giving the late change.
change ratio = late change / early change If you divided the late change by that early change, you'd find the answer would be -4.1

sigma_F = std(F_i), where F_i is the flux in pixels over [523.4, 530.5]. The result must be 3.6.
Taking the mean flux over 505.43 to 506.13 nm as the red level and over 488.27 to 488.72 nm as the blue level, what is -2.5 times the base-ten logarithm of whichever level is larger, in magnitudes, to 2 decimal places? -3.56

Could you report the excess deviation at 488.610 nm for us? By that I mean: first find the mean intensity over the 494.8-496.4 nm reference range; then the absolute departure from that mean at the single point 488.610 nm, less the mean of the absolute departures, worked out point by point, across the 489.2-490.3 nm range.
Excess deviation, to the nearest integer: 0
